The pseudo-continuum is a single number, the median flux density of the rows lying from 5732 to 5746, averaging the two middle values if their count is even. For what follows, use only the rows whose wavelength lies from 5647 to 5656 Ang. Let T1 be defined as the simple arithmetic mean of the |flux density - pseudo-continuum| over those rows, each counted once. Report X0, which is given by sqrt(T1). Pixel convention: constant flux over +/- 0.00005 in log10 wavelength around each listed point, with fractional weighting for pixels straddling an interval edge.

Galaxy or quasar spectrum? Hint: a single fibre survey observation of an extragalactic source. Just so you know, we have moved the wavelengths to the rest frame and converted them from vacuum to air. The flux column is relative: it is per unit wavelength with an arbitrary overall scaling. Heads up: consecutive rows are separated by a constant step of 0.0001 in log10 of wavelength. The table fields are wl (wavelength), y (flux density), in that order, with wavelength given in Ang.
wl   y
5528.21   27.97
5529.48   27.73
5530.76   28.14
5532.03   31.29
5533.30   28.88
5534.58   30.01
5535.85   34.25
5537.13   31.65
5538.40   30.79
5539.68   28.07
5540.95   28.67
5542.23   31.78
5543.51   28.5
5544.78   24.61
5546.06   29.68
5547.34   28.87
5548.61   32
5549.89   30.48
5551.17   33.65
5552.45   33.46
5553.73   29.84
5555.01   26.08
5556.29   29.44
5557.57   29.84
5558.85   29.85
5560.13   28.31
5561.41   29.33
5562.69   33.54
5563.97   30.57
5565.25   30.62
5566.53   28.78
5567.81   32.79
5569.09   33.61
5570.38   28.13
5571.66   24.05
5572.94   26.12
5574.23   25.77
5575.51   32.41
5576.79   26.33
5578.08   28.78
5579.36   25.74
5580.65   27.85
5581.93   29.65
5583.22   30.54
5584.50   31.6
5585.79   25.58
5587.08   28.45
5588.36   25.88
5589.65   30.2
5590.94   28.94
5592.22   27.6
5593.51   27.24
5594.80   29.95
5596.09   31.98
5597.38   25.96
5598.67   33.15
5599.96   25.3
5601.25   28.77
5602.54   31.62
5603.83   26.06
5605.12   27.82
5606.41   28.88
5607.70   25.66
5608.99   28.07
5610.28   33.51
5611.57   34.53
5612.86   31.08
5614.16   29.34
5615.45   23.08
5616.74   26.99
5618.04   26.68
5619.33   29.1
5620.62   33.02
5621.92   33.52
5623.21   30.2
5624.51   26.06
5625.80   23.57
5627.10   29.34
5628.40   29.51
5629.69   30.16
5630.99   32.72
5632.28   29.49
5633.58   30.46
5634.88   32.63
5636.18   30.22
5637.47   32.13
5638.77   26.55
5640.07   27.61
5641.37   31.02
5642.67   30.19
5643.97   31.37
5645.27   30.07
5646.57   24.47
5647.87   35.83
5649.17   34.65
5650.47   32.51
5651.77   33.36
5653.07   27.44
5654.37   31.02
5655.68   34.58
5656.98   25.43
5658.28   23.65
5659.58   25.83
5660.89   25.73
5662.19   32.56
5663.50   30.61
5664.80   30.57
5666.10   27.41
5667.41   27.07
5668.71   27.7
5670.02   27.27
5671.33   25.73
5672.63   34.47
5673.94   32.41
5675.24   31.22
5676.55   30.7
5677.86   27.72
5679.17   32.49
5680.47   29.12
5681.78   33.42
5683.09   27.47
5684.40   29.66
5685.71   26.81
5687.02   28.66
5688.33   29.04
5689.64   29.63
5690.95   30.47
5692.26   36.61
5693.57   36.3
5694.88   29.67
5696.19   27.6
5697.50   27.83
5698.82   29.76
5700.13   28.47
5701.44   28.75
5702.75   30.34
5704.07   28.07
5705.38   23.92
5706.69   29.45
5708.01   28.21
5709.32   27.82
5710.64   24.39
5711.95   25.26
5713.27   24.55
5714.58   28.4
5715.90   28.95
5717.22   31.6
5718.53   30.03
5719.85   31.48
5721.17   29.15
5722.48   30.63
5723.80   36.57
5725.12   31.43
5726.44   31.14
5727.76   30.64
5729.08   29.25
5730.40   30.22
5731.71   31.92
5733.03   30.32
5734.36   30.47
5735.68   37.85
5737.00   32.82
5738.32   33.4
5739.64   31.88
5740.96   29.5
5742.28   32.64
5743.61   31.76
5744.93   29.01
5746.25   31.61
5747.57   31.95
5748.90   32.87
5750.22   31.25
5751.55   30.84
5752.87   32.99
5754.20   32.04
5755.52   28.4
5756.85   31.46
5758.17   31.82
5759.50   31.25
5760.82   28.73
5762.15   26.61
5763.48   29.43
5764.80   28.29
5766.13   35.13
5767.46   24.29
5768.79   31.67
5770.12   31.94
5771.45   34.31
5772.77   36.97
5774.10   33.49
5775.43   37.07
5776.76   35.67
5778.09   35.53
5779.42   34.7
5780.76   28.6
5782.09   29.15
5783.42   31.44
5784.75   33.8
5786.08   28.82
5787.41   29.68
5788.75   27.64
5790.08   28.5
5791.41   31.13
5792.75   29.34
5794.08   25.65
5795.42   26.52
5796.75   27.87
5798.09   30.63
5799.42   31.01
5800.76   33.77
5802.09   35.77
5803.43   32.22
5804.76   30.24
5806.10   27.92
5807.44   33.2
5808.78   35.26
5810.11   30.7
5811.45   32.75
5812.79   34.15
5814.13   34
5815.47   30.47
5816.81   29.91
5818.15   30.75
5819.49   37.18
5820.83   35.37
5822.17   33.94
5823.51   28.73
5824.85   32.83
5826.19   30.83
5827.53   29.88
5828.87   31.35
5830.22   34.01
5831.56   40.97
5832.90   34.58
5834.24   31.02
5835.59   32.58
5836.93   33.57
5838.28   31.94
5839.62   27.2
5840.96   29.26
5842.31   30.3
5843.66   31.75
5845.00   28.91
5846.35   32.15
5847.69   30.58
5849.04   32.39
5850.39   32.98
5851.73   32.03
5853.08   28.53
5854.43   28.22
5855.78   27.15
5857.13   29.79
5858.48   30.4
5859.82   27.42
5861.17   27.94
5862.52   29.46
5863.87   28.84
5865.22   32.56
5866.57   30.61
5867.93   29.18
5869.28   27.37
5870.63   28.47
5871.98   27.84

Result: 1.56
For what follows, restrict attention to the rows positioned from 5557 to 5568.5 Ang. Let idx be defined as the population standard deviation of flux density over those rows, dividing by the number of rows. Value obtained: 1.6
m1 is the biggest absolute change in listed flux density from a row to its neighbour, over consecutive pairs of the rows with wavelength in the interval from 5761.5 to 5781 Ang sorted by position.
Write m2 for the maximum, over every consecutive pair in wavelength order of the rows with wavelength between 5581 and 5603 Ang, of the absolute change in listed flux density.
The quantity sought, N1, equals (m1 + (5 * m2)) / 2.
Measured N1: 25.0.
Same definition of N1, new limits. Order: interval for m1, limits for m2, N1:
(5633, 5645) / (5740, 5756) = 11.9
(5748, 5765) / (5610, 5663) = 30.2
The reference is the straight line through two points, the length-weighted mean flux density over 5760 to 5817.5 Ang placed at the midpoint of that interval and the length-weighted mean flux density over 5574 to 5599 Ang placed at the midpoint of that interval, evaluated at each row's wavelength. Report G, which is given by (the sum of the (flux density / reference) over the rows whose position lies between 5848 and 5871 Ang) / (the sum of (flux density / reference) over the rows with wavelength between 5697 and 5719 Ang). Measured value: 0.99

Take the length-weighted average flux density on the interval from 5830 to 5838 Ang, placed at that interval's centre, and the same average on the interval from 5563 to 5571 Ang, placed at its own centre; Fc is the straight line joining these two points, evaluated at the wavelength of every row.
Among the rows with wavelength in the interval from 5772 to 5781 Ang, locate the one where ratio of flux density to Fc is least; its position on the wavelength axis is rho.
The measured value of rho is 5780.76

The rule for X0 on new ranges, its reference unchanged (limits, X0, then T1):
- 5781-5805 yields 1.60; 2.56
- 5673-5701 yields 1.65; 2.73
